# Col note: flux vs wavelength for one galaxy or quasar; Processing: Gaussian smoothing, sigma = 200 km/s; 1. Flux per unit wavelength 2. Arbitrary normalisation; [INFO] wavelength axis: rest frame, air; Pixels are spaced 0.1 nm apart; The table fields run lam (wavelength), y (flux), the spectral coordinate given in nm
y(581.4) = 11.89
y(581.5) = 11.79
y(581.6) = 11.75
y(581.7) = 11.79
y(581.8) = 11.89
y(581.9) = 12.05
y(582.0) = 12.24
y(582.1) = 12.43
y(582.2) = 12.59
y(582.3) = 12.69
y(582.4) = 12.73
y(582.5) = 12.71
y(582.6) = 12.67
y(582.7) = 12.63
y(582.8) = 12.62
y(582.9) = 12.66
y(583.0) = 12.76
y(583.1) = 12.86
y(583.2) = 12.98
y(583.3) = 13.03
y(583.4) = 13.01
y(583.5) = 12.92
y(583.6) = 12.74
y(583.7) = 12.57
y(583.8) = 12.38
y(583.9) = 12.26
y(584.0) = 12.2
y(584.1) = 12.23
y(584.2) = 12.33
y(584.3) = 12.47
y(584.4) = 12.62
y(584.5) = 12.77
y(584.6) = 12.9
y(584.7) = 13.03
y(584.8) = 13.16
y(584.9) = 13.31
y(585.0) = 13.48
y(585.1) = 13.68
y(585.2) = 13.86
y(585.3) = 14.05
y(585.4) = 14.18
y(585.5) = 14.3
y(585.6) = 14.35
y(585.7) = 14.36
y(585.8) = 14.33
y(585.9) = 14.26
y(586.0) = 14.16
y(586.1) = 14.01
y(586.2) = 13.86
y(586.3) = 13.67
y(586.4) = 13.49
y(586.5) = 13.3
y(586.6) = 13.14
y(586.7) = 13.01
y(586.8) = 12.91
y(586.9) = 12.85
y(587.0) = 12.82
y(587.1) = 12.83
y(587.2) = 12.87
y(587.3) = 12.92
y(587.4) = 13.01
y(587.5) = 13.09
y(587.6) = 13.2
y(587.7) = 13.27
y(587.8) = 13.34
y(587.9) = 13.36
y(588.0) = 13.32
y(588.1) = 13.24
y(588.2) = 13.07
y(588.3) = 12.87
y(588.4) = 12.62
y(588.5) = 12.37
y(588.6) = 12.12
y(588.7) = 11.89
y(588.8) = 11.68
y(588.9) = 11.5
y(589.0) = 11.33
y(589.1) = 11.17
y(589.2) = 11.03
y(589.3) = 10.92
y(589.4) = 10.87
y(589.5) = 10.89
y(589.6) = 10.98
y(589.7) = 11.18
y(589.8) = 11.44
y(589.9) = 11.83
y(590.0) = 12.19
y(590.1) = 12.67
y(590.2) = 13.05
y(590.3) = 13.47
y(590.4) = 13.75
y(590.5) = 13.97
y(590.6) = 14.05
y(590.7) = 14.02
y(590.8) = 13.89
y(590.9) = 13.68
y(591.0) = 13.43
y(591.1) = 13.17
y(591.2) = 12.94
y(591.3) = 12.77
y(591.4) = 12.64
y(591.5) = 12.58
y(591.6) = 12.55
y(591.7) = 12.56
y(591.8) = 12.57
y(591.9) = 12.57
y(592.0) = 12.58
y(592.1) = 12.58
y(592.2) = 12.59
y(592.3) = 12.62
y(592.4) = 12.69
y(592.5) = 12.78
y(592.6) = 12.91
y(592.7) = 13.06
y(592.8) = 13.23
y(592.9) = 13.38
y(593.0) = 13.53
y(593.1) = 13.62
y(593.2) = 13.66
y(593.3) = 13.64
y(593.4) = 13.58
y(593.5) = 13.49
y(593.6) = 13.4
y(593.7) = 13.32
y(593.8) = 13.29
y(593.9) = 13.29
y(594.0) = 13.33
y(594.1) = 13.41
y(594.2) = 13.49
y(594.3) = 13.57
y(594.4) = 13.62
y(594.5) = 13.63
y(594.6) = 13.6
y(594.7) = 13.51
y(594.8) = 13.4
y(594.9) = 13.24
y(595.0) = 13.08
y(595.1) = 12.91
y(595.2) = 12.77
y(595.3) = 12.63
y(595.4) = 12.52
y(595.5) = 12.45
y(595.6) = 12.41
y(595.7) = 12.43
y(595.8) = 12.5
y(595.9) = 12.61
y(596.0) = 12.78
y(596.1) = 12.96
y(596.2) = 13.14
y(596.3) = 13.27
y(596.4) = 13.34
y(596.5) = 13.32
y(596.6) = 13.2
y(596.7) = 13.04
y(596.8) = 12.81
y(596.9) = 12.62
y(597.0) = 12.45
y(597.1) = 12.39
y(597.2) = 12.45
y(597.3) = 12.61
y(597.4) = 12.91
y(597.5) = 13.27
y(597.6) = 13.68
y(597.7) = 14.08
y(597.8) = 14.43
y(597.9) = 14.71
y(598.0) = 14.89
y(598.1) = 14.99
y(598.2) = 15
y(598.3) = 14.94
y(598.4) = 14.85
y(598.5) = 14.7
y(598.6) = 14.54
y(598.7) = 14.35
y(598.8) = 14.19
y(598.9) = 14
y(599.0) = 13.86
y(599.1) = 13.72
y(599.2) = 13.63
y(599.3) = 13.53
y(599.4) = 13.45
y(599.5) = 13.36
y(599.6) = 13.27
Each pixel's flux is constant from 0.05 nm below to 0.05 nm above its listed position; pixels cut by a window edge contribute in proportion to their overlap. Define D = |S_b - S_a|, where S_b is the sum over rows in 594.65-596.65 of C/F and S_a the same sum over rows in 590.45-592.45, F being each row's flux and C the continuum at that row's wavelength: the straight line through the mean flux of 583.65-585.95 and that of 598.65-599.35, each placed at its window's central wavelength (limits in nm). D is 0.4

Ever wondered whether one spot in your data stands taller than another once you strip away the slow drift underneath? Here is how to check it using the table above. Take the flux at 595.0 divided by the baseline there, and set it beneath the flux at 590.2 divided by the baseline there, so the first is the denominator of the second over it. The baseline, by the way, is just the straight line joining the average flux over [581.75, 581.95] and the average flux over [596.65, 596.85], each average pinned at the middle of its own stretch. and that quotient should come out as 1.02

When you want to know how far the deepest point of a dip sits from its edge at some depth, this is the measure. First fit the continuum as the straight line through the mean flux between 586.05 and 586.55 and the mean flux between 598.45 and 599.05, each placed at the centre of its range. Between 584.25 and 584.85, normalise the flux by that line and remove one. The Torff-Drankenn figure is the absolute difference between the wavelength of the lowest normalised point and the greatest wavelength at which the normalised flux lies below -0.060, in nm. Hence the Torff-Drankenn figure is 0.10 nm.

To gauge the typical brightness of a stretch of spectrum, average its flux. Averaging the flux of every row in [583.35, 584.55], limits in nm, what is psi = 12.5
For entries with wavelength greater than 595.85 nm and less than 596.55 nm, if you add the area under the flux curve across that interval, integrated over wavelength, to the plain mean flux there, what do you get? 22.2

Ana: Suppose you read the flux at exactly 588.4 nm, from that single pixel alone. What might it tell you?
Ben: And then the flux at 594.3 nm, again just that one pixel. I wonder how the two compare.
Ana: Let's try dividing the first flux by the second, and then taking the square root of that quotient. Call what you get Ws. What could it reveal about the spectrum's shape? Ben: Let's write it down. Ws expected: 0.96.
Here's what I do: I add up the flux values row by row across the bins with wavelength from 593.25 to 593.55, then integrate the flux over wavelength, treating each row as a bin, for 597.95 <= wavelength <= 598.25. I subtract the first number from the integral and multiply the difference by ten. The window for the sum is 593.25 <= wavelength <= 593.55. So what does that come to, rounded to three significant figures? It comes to -362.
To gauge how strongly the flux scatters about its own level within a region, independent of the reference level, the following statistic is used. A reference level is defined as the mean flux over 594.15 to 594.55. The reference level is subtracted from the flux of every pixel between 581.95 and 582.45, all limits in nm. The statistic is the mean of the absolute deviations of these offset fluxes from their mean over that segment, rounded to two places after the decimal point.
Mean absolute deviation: 0.16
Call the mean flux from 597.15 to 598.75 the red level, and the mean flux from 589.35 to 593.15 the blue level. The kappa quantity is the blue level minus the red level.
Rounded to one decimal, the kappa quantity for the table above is -1.4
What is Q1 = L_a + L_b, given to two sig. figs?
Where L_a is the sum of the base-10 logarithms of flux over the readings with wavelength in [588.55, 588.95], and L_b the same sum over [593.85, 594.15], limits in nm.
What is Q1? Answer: 7.7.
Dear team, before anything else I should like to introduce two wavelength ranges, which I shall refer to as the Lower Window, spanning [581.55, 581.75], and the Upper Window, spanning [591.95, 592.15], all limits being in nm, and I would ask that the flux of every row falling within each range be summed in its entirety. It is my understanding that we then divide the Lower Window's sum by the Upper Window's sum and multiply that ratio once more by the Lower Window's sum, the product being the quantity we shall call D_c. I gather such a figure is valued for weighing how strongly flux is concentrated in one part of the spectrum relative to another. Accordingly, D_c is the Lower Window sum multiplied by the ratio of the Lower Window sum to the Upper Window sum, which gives 22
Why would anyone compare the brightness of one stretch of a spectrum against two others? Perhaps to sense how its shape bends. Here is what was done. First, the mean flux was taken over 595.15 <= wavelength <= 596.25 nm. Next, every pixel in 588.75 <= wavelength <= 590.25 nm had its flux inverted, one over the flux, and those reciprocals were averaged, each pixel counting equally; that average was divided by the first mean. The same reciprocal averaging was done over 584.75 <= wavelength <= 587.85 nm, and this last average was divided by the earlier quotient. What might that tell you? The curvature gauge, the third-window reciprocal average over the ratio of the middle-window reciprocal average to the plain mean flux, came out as 10.8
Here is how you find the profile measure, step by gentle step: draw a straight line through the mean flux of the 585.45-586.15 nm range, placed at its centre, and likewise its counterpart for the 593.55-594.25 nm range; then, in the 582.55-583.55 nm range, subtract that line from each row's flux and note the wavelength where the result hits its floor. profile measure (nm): 582.7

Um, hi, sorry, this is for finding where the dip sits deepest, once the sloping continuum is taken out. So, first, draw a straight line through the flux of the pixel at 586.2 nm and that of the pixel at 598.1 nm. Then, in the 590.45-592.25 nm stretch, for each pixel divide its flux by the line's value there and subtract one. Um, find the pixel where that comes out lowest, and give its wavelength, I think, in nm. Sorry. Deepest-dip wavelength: 592.1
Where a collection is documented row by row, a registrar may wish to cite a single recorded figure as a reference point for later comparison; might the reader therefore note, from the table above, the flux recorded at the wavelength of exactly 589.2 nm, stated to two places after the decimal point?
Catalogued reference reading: 11.03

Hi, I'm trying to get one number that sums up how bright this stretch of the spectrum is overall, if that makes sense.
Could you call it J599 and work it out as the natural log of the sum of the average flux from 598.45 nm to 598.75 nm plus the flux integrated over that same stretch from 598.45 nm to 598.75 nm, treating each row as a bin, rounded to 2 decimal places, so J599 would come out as 2.94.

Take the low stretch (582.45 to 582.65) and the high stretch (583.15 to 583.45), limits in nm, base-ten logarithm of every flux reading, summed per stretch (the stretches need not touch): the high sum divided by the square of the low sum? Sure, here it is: 0.69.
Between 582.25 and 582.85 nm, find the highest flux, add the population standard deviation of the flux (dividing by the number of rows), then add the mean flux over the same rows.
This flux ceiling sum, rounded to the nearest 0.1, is 25.4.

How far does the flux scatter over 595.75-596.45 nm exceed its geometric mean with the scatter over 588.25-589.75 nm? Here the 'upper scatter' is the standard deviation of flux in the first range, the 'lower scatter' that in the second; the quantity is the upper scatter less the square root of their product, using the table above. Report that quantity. -0.14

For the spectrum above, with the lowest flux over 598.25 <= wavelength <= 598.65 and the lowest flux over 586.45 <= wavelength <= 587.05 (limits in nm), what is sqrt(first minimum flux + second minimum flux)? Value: 5.23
